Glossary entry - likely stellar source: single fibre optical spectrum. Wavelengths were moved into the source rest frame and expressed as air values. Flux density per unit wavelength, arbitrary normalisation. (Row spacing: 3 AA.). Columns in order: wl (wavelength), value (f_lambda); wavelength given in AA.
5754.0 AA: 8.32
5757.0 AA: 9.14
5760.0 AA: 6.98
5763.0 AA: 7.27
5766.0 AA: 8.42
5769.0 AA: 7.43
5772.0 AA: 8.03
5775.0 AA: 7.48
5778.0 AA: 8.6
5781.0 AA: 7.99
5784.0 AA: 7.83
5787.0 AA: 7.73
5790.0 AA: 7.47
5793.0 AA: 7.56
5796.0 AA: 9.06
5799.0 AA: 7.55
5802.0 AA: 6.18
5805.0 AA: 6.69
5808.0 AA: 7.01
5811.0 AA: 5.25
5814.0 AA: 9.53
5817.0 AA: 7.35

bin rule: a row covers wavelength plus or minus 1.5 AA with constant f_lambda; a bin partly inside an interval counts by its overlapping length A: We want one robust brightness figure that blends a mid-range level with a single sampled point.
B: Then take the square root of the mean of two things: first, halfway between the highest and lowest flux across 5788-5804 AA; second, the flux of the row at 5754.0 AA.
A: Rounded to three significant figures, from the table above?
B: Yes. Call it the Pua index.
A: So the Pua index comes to 2.82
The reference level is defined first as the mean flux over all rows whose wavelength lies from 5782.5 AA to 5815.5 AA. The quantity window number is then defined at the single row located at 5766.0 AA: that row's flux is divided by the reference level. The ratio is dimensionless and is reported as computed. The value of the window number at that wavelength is 1.13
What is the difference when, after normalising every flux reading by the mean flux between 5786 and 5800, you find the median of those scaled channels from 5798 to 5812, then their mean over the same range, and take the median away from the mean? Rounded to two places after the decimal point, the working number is -0.02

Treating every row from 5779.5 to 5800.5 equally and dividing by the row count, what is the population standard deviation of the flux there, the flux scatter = 0.51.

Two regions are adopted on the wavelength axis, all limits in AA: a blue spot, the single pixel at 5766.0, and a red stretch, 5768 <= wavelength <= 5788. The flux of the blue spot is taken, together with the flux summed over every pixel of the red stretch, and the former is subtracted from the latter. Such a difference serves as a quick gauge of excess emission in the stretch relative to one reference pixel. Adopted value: 46.7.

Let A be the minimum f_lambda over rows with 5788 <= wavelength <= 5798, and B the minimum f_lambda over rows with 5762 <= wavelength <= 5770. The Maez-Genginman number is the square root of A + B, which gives 3.84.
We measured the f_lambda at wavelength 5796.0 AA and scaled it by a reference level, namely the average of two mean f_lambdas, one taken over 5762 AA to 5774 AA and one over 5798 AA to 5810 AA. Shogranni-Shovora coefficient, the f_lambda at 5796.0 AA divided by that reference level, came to 1.24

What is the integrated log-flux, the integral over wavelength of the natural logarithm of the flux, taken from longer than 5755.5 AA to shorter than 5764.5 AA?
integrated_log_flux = 18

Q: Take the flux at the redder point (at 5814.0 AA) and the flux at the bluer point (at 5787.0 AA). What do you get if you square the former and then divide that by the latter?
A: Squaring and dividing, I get 12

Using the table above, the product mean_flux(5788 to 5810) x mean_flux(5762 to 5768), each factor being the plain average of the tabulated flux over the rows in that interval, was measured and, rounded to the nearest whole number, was 58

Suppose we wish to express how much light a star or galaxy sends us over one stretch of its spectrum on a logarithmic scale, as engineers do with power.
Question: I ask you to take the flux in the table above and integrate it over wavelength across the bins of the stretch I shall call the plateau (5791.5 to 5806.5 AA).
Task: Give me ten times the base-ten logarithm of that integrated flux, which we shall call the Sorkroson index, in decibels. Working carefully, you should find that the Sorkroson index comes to 20.5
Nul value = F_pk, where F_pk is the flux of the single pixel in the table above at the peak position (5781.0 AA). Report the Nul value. 7.99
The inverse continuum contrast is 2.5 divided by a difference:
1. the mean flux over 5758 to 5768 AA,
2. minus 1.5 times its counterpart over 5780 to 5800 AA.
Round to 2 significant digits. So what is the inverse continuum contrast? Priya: -0.59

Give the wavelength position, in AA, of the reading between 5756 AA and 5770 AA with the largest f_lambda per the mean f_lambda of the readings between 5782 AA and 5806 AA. 5757.0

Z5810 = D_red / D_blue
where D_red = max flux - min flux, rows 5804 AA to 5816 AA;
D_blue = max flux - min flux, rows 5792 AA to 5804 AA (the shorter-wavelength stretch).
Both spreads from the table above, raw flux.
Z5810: 1.5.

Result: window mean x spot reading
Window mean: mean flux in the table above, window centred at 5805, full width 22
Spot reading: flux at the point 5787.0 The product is 57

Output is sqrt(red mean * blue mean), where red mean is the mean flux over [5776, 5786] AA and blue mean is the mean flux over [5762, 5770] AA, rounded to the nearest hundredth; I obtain 7.92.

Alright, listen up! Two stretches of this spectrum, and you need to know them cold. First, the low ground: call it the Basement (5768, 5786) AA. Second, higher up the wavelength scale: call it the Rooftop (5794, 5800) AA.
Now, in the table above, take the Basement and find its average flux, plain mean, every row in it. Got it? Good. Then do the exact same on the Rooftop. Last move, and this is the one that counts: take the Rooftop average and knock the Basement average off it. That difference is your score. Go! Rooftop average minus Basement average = 0.4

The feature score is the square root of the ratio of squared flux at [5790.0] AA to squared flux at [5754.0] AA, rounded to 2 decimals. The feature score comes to 0.90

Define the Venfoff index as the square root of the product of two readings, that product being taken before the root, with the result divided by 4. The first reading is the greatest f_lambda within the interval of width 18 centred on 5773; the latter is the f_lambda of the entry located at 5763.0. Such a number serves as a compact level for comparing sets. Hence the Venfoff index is 1.98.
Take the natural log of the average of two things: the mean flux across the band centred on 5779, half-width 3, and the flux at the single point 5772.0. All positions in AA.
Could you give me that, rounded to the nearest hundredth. 2.10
